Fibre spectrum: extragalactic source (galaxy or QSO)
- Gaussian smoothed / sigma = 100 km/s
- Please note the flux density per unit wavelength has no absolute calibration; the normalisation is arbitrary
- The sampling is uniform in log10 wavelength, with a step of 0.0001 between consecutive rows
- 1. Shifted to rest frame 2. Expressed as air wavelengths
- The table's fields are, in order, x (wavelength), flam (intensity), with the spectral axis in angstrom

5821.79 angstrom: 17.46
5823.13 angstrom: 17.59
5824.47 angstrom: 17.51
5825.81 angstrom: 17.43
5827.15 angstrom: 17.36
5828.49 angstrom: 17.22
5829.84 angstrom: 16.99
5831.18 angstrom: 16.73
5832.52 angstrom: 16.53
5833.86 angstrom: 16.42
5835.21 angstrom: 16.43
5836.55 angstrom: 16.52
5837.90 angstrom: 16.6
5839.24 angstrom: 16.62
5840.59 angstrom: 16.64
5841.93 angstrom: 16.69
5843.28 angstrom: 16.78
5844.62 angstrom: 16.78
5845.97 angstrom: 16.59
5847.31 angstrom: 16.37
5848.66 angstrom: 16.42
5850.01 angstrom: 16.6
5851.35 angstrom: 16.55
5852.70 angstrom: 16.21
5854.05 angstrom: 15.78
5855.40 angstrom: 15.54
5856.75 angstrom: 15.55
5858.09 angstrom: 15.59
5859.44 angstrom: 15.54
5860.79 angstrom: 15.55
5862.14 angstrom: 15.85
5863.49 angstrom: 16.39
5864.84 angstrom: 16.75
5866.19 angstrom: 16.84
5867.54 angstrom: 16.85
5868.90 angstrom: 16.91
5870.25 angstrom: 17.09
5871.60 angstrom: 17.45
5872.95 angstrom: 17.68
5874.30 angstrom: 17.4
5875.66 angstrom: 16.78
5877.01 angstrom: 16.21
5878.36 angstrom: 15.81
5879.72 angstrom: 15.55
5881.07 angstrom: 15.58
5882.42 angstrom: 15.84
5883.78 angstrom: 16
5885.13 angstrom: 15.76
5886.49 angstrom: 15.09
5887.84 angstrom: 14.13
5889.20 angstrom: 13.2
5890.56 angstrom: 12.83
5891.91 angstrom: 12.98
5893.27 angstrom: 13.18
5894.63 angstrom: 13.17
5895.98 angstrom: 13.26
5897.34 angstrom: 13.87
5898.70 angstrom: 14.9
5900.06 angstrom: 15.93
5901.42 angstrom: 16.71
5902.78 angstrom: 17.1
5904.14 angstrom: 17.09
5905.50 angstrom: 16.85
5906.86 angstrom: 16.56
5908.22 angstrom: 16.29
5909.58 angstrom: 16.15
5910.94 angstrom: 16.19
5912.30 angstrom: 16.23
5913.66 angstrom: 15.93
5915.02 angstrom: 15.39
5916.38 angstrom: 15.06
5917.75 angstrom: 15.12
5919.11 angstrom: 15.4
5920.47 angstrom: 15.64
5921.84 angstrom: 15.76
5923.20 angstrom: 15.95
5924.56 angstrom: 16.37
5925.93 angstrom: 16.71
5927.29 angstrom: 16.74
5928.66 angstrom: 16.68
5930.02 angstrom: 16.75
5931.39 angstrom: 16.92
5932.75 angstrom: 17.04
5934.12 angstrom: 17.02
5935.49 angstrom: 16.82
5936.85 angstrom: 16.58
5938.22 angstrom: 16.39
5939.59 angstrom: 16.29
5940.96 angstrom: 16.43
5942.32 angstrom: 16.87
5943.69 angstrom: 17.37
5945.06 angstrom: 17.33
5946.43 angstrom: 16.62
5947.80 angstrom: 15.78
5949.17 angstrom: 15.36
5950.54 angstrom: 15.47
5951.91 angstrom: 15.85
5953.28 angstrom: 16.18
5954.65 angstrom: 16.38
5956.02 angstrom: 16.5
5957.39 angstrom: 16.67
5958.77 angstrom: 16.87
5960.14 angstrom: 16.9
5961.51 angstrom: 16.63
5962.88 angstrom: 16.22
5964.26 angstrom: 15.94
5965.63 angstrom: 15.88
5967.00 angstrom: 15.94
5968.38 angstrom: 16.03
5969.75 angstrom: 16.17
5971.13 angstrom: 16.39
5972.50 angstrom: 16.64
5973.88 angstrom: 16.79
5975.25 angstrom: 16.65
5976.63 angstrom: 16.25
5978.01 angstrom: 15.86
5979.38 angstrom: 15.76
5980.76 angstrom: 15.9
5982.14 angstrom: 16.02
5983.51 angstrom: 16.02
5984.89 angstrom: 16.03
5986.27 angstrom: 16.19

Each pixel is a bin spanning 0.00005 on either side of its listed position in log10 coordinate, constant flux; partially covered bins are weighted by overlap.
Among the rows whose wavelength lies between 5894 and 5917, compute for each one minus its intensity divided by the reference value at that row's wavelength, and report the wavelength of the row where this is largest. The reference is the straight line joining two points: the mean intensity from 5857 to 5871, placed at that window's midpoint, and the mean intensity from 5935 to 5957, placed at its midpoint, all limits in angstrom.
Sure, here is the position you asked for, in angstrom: 5894.63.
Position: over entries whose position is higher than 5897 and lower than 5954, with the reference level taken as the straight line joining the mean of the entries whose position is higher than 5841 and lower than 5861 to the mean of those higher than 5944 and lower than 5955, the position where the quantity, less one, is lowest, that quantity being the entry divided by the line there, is 5897.34 angstrom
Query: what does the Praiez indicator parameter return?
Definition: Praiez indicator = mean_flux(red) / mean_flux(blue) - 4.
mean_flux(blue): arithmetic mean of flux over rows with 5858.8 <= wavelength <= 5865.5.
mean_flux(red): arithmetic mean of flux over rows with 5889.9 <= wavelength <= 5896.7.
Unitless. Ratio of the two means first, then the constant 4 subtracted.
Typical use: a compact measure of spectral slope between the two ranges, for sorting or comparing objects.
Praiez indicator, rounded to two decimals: -3.18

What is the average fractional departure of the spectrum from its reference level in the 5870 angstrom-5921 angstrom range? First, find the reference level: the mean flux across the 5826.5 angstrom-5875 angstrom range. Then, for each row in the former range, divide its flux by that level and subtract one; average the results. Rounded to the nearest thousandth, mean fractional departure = -0.060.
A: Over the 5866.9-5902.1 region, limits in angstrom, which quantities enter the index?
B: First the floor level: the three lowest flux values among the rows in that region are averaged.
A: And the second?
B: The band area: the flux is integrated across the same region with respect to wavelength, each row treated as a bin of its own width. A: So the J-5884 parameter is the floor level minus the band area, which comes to -529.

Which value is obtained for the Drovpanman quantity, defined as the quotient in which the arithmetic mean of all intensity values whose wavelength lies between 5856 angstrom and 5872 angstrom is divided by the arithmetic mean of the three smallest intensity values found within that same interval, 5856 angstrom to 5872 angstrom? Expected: 1.05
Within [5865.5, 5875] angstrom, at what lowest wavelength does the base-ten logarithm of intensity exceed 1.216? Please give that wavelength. 5866.19 angstrom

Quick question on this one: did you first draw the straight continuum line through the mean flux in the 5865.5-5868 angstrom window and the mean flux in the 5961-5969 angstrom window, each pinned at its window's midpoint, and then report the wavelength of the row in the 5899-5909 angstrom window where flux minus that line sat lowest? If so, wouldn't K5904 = 5900.06 angstrom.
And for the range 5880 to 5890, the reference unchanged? 5889.20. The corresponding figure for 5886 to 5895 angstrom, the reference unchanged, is 5890.56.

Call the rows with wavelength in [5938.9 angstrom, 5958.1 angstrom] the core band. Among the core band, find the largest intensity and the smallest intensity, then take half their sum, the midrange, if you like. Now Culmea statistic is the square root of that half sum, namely 4.05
